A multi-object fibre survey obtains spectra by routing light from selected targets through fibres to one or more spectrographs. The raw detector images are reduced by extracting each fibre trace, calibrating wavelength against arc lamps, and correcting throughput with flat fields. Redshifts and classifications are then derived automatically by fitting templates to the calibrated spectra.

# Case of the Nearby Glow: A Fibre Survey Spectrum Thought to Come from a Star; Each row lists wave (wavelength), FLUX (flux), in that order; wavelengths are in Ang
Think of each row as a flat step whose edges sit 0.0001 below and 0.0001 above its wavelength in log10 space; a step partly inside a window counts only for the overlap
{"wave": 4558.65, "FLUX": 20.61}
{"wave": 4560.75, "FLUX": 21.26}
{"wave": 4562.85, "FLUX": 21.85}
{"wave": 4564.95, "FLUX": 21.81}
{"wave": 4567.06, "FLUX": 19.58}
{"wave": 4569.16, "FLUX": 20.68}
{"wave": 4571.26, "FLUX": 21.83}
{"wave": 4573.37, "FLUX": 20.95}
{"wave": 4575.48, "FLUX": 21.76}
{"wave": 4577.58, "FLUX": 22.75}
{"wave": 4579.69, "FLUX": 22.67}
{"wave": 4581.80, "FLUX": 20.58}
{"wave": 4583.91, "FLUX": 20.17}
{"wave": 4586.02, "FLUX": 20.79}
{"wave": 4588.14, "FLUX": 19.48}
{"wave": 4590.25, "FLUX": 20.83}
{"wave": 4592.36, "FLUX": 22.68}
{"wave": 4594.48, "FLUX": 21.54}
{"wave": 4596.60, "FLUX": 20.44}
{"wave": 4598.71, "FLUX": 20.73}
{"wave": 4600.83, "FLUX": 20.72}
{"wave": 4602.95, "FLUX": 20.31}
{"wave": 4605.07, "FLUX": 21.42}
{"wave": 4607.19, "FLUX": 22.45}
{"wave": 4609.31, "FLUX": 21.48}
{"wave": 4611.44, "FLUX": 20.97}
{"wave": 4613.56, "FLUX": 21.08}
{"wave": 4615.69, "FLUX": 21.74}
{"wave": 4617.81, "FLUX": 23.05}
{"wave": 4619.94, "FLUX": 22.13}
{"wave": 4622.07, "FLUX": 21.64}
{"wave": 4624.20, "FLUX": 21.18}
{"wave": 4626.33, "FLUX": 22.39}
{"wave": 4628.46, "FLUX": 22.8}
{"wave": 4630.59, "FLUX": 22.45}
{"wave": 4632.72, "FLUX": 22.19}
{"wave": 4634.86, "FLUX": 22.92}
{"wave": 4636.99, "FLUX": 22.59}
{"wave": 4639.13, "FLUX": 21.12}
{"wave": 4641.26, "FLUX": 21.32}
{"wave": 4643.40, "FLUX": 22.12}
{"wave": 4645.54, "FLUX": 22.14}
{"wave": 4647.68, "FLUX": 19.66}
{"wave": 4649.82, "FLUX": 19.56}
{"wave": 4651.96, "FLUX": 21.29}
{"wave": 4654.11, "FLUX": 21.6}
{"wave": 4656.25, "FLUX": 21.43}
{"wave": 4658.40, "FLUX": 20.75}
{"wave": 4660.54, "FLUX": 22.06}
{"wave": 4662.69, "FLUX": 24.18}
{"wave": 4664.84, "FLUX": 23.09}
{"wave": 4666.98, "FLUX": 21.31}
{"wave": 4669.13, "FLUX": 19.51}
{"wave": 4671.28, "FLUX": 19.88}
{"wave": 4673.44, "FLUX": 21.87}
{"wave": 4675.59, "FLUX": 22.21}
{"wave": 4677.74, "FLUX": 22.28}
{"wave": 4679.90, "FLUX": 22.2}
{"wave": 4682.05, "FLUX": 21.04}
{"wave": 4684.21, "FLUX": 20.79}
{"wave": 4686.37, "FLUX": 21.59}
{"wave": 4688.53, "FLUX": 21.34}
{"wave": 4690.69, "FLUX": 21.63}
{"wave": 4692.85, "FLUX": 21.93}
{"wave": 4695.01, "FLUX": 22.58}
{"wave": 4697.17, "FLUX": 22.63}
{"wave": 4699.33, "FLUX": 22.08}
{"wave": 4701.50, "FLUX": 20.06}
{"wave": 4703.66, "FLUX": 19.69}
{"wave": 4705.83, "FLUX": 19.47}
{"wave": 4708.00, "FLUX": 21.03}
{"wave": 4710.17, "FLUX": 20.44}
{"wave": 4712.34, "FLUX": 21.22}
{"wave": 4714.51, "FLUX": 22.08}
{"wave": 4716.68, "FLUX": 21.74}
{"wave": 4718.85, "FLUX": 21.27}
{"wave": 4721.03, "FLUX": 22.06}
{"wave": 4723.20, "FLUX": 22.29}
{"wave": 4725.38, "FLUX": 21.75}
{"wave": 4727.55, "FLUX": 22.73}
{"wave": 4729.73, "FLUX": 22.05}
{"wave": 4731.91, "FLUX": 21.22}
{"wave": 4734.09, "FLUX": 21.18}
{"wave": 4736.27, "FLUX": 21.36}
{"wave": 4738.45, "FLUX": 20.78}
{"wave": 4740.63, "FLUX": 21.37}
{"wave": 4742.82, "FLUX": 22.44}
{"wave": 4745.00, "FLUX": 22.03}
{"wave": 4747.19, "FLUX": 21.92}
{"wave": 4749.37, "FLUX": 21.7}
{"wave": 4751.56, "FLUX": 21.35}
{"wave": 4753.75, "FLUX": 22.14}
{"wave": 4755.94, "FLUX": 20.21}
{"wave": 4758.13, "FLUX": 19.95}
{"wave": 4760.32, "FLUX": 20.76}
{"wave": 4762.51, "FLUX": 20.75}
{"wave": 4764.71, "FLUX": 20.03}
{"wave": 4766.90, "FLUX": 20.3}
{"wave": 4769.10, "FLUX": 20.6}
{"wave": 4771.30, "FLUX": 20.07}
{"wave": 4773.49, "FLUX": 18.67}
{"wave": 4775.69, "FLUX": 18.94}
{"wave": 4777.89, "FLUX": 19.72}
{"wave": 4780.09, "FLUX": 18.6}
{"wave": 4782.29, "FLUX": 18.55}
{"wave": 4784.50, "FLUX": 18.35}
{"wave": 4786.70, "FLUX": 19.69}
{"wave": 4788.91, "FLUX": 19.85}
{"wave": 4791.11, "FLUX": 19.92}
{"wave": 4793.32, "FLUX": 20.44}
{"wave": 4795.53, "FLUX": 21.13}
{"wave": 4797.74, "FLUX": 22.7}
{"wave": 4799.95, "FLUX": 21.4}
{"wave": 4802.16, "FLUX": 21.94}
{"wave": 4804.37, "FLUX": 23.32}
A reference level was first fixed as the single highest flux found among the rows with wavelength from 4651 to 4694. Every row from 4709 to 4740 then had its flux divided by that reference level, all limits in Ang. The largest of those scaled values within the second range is 0.94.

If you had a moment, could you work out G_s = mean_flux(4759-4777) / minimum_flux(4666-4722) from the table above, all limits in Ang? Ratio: 1.03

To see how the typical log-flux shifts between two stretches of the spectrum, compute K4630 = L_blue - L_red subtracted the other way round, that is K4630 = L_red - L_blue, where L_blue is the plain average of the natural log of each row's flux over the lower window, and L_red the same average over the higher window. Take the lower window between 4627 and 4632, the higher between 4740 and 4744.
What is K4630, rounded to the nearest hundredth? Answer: -0.03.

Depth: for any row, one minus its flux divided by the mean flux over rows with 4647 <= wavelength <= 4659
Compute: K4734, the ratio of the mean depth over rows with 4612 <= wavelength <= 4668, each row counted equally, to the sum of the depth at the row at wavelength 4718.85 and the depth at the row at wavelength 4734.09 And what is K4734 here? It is 1.1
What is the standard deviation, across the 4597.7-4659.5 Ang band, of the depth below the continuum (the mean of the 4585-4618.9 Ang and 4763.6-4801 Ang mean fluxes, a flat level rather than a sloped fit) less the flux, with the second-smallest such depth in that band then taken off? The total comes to 3.2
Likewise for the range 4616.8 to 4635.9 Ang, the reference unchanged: 2.9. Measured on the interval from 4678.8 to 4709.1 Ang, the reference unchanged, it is 3.0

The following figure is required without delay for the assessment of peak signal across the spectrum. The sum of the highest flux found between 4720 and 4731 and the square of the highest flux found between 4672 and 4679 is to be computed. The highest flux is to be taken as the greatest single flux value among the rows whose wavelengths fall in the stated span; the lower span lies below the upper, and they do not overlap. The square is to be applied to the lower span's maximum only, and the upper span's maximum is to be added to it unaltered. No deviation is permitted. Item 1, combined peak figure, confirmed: 519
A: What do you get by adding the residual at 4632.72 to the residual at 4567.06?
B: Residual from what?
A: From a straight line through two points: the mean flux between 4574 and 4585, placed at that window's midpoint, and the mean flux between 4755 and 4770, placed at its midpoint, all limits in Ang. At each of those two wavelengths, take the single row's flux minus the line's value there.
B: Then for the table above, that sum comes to -1.1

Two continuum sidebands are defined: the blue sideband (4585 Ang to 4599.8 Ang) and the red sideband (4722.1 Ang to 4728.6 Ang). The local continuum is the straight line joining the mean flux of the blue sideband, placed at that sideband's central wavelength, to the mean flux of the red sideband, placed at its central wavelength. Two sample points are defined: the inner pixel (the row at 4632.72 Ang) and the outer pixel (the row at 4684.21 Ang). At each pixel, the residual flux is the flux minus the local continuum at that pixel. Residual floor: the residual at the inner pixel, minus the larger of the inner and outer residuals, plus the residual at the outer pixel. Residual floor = -1.1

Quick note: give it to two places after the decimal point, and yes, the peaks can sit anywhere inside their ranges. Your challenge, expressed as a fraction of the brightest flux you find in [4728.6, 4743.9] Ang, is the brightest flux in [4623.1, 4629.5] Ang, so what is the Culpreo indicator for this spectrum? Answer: 1.02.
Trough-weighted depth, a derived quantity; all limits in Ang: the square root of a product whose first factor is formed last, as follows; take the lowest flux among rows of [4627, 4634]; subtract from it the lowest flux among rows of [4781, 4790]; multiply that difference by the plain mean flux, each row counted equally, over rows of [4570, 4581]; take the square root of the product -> 9.2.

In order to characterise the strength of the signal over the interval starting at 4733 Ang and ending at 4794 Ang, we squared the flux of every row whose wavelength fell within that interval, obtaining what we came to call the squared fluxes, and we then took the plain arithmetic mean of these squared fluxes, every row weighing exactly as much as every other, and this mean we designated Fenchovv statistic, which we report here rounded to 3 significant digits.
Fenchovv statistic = 418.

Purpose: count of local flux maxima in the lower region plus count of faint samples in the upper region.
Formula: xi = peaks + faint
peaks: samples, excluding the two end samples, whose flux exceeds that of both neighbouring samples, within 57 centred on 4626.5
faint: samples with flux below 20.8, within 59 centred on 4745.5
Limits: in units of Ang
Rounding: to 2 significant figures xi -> 15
